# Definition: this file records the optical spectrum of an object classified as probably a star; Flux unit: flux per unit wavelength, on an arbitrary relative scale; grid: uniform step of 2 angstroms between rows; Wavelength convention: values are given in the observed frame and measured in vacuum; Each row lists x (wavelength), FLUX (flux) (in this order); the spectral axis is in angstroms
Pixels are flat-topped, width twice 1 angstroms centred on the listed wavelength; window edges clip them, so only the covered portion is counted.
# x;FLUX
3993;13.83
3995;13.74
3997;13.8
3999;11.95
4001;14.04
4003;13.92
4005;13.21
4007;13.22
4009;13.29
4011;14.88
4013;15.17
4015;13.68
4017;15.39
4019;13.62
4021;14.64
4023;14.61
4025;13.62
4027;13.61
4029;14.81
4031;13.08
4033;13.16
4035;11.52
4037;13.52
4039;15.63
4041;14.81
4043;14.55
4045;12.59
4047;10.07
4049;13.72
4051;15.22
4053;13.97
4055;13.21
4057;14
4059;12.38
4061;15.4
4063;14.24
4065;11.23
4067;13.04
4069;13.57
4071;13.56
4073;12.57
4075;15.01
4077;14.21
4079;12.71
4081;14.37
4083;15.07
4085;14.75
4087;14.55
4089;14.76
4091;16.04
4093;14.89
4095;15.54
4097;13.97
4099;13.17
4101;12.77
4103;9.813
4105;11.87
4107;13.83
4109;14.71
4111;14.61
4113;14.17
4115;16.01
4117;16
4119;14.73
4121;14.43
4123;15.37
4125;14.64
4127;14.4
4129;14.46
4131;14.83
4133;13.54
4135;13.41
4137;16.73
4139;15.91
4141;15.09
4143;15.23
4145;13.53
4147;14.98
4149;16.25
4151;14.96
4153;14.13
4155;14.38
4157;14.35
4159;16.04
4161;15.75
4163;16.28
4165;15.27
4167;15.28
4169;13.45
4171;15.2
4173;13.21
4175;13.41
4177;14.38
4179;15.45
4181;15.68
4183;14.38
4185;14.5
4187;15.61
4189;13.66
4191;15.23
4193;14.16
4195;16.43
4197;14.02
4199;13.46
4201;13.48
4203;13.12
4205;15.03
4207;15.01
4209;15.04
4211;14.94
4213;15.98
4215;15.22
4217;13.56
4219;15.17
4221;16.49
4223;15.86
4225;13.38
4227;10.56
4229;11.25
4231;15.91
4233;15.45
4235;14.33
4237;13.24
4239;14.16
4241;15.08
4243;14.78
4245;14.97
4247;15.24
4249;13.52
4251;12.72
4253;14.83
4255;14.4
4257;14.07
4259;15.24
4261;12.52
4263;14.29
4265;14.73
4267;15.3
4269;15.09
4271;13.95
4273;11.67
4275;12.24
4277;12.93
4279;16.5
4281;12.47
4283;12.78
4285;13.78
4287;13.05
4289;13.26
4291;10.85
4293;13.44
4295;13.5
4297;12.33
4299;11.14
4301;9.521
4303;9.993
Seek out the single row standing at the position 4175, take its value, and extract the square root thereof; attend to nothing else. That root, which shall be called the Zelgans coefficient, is 3.66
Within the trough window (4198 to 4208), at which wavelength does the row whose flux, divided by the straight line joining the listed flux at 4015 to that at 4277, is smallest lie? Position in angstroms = 4203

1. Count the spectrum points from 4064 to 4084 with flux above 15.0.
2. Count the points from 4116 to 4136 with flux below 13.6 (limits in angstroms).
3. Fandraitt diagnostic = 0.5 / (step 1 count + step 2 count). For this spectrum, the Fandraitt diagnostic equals 0.125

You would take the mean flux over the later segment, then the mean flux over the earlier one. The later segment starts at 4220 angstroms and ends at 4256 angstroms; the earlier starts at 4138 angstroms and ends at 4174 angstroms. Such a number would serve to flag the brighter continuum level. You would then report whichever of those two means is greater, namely 14.96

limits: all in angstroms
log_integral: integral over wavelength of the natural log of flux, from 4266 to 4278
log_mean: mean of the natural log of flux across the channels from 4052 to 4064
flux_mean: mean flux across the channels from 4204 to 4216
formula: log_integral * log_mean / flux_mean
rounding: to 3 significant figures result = 5.39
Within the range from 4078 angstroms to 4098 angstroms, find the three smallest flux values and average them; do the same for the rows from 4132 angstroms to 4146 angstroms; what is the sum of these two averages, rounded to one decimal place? 27.2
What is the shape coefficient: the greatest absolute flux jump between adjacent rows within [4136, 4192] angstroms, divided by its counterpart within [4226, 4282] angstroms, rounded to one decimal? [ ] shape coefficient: 0.4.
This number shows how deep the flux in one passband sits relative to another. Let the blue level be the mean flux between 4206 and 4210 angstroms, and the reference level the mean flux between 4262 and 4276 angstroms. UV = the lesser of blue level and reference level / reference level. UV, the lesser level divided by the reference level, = 1.00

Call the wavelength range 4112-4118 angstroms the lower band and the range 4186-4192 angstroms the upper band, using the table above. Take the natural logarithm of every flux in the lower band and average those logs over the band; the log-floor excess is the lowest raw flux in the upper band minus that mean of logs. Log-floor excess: 10.9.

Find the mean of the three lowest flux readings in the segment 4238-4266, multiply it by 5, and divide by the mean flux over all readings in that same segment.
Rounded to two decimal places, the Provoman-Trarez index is 4.51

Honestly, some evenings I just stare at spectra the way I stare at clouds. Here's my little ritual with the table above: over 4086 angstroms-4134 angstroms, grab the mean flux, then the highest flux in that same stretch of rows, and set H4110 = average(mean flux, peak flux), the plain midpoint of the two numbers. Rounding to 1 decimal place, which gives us 15.2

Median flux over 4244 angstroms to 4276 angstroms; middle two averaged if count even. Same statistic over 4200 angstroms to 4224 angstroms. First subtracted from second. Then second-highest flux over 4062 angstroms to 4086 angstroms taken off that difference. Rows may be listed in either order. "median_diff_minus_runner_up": -14.3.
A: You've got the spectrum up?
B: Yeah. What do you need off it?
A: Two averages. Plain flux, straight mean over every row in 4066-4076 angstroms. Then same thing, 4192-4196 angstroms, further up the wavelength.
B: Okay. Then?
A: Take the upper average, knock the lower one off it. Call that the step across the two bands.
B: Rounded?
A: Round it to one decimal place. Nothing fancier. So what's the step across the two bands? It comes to 1.7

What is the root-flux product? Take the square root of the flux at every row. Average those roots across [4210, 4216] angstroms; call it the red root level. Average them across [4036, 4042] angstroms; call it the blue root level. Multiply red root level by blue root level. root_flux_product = 15.0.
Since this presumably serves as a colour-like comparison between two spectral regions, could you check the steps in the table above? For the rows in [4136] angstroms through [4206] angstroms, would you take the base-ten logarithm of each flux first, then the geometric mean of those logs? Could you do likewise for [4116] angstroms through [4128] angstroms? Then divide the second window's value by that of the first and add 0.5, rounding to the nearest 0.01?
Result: 1.50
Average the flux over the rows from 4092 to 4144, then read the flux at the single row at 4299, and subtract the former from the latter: -3.2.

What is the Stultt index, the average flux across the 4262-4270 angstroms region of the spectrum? 14.9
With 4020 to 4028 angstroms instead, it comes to 14.1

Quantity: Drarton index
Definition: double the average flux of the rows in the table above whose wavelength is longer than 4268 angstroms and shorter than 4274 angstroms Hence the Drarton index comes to 27.1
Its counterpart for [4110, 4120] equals 30.2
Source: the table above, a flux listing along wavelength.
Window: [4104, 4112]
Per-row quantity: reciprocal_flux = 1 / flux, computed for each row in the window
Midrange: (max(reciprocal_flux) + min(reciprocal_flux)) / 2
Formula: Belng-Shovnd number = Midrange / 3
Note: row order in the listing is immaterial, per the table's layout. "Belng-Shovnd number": 0.0254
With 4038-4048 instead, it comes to 0.0272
